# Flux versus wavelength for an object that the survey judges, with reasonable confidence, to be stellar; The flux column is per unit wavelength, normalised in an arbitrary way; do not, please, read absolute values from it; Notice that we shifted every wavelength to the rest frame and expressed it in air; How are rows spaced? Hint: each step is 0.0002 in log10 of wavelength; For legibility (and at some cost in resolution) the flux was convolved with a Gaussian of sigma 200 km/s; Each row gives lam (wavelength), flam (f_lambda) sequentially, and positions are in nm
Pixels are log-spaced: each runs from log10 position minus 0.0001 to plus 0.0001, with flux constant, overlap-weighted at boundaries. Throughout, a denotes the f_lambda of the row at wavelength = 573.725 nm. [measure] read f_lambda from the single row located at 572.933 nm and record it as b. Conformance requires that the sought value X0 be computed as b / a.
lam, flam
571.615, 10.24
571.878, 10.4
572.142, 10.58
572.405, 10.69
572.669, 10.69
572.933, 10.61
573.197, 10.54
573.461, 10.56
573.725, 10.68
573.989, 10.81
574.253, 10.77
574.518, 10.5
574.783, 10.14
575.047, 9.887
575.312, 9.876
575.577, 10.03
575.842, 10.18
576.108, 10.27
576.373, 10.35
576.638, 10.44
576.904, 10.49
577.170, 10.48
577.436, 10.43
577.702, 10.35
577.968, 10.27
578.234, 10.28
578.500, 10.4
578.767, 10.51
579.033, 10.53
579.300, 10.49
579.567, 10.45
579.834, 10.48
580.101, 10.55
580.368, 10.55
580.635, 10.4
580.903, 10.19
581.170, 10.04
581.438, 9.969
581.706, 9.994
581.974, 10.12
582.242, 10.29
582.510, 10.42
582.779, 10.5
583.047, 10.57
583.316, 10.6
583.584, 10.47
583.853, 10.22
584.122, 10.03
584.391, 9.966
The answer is 0.99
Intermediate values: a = 10.68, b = 10.61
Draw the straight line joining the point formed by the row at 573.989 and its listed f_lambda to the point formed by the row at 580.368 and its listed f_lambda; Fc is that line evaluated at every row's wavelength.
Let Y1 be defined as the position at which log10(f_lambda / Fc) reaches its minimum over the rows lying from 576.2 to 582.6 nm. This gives 581.438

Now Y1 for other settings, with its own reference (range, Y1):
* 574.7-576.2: 575.312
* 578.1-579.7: 578.234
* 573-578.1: 575.312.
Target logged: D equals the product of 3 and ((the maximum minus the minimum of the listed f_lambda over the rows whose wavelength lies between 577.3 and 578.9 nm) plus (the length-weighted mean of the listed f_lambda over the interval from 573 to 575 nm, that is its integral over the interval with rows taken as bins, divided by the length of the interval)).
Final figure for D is 32.4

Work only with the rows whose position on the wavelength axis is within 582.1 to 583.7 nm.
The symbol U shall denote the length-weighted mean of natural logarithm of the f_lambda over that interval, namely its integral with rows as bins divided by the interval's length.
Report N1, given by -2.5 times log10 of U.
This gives -0.927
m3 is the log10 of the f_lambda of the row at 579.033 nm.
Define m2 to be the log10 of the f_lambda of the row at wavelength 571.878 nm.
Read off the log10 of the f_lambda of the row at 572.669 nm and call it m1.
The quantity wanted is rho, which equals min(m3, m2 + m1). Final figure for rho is 1.02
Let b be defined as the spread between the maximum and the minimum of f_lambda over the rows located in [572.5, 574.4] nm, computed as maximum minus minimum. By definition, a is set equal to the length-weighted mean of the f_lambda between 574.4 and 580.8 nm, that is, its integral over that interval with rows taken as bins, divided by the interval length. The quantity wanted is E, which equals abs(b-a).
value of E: 10.08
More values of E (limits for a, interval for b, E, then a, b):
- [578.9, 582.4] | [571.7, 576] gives 9.38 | 10.31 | 0.93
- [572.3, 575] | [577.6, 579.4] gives 10.32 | 10.58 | 0.26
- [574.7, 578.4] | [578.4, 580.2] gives 10.10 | 10.25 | 0.15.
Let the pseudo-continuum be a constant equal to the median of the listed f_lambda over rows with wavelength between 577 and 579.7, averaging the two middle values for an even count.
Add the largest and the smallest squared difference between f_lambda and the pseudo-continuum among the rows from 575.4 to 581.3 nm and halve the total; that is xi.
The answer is 0.08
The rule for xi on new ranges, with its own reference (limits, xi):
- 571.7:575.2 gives 0.15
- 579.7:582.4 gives 0.11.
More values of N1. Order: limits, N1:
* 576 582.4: -0.922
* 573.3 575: -0.930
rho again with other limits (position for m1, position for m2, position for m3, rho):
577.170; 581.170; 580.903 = 1.01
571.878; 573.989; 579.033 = 1.02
